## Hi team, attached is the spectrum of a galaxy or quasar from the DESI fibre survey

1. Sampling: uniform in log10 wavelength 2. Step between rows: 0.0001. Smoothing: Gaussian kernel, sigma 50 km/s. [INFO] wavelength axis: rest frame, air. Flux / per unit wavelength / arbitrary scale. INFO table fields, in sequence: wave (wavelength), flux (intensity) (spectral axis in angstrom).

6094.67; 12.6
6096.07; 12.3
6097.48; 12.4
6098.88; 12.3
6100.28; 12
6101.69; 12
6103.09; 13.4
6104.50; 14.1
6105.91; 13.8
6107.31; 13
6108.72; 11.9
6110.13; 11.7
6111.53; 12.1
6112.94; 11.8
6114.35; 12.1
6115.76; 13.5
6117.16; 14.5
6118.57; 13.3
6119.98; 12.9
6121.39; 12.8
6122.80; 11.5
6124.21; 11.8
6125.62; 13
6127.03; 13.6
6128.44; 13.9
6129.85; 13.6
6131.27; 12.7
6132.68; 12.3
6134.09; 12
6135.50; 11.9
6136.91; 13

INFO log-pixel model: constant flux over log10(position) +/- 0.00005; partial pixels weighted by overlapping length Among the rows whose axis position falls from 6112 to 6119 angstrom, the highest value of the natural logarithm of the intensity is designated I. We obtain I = 2.67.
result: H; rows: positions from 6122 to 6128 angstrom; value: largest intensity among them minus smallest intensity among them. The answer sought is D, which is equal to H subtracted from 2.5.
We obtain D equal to 0.4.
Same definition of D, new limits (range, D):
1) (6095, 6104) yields 1.1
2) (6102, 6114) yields 0.1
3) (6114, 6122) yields 0.1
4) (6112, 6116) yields 0.8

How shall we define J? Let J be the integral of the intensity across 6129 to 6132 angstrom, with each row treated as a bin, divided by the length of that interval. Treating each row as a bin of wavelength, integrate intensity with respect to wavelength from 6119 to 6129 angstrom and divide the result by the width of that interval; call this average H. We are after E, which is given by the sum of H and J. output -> 25.9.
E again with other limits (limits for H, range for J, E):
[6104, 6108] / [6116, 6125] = 26.5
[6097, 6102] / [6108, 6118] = 24.7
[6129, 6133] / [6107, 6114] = 25.0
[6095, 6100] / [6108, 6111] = 24.2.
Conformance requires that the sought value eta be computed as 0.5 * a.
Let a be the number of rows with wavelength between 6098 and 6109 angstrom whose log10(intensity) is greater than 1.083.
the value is 2.5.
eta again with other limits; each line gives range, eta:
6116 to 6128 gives 3.0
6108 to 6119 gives 1.5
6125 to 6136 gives 3.0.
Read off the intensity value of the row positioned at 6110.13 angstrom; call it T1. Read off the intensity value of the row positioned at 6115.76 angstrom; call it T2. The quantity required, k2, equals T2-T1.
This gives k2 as 1.8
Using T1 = 11.7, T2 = 13.5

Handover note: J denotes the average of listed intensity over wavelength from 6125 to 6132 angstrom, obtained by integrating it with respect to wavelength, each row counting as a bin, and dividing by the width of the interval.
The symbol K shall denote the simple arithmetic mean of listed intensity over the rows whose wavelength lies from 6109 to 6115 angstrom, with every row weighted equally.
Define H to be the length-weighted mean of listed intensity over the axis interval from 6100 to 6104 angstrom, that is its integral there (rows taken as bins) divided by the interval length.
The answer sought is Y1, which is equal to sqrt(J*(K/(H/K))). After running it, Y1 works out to 12.28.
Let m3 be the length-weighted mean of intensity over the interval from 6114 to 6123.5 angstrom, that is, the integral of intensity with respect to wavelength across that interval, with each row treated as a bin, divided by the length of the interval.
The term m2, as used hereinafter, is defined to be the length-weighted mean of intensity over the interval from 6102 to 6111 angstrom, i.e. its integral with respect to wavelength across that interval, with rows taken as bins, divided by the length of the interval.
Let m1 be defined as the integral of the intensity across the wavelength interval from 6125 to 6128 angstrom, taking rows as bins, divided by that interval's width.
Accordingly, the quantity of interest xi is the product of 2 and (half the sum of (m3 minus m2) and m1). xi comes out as 13.4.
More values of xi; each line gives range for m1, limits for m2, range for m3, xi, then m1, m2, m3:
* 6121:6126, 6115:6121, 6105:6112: 11.3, 12.2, 13.5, 12.6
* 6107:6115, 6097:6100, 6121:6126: 11.9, 12.0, 12.3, 12.2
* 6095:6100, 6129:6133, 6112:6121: 12.4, 12.3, 12.9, 13.0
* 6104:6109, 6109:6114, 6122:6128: 13.9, 13.3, 11.9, 12.5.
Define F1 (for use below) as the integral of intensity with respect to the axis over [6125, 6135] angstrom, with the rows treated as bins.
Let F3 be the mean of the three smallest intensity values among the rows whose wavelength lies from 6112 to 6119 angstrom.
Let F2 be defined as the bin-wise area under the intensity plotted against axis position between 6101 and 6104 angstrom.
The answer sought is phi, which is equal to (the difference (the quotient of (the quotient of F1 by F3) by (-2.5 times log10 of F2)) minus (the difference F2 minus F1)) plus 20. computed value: 109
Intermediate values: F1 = 130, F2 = 38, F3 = 12.40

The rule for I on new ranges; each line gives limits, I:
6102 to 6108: 2.65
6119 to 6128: 2.61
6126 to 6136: 2.63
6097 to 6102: 2.52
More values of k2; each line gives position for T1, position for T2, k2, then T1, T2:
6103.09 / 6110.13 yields -1.7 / 13.4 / 11.7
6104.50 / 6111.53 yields -2.0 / 14.1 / 12.1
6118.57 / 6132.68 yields -1.0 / 13.3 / 12.3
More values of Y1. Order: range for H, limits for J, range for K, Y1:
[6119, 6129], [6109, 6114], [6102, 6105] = 13.26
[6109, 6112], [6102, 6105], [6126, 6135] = 13.86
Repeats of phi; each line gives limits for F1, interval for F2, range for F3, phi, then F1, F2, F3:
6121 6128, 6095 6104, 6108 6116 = -5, 88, 112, 11.80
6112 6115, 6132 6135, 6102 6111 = 19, 36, 36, 12.20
